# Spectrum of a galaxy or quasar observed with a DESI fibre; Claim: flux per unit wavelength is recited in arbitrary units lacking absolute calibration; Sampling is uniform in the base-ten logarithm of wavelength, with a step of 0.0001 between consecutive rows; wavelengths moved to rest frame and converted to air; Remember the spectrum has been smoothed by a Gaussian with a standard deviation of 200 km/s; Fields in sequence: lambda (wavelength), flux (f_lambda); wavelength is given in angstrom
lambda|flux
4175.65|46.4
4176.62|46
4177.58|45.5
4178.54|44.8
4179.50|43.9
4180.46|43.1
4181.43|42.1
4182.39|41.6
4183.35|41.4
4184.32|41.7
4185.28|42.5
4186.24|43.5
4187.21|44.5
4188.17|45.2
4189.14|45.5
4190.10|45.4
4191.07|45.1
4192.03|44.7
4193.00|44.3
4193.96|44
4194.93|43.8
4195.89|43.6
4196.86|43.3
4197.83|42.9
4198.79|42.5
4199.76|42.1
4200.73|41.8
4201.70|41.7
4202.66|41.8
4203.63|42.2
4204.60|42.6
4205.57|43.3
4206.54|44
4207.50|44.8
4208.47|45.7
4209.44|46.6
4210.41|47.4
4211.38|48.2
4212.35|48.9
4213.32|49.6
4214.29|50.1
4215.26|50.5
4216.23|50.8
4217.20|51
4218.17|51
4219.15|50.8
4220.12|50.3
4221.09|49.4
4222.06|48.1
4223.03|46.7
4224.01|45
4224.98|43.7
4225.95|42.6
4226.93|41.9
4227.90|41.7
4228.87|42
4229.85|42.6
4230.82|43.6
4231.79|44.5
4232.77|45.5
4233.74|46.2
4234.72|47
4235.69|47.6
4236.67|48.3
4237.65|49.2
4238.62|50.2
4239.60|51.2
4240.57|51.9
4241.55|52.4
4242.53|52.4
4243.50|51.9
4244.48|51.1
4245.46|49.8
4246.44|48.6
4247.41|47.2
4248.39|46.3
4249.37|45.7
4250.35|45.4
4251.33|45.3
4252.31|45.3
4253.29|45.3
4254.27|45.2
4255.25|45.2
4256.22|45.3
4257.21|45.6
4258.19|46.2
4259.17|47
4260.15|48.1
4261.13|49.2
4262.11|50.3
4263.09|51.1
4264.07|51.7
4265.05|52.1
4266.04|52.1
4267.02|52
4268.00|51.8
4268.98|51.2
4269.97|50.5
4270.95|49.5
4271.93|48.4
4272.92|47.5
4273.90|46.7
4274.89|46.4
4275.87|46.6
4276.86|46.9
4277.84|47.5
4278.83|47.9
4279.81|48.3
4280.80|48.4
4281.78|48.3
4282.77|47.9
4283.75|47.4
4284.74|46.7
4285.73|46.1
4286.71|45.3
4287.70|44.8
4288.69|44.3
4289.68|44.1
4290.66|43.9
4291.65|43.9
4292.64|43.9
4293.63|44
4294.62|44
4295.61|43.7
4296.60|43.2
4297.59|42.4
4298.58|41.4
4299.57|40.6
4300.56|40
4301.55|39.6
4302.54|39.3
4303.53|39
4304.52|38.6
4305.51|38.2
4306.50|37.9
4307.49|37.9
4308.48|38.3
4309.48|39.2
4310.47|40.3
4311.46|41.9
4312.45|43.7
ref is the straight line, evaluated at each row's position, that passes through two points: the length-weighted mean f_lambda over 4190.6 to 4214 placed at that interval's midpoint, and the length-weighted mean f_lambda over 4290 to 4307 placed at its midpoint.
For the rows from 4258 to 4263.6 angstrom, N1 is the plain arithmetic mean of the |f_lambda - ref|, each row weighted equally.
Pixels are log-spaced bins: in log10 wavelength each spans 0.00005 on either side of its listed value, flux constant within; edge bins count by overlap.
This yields 6.0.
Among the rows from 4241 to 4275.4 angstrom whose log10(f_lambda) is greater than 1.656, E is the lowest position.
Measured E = 4241.55 angstrom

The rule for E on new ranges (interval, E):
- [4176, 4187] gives 4176.62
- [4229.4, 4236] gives 4232.77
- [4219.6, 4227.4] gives 4220.12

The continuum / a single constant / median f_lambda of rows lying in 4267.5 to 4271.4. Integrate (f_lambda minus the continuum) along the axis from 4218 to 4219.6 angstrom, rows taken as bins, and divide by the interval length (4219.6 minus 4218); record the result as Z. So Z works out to 0.0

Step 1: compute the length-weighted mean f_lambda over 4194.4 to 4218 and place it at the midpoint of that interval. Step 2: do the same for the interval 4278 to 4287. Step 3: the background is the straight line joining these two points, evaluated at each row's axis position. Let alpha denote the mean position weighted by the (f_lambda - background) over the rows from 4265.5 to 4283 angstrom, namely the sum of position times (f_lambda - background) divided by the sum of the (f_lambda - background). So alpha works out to 4269.5 angstrom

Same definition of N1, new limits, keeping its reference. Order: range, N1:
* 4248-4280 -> 5.5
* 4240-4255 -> 5.2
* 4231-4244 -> 5.8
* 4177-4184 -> 2.0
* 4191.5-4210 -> 1.5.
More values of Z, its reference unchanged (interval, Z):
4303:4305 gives -12.1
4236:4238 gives -2.2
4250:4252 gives -5.5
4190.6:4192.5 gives -6.0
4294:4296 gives -7.0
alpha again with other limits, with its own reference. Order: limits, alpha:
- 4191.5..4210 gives 4200.4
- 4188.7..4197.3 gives 4195.9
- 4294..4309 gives 4302.7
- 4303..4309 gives 4306.1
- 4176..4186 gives 4183.7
